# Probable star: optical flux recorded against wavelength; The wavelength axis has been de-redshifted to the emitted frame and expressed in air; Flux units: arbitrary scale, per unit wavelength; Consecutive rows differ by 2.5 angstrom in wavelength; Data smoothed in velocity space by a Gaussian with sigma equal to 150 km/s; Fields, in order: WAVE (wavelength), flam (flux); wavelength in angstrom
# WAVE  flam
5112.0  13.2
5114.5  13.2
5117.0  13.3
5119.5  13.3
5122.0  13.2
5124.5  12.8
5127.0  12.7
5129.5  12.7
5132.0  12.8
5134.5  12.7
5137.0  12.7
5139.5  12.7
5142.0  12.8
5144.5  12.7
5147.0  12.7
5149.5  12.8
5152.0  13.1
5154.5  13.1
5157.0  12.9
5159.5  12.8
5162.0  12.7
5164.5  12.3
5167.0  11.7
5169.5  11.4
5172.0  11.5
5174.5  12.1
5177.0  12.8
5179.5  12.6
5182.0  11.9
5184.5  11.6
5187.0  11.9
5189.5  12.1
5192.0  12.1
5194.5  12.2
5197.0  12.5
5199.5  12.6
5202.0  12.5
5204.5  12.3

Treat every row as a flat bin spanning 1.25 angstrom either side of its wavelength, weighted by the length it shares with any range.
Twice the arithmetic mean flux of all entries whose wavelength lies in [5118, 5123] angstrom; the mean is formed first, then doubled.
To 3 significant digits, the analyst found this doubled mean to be 26.5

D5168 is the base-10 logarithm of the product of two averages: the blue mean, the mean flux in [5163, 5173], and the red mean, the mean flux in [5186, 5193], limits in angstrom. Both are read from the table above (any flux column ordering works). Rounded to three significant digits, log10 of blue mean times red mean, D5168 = 2.15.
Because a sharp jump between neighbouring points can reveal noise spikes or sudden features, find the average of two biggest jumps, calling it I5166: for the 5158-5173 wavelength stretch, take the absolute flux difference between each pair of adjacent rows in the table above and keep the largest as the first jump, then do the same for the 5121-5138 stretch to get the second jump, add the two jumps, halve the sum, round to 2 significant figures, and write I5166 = 0.50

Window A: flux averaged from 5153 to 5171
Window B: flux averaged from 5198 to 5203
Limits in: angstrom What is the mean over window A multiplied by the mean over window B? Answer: 156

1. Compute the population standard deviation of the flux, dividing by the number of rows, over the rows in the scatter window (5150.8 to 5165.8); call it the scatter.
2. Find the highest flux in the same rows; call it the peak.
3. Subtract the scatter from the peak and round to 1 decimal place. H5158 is 12.8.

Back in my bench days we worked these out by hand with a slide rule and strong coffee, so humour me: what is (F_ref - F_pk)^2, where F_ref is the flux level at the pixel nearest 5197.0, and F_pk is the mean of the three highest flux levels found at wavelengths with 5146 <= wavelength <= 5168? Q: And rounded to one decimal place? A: 0.3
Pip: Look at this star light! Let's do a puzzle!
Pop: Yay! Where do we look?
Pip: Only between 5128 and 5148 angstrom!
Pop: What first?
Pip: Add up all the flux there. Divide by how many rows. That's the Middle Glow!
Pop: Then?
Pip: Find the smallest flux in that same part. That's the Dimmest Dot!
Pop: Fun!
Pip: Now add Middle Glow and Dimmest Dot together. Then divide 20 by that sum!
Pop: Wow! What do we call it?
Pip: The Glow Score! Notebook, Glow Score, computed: 0.787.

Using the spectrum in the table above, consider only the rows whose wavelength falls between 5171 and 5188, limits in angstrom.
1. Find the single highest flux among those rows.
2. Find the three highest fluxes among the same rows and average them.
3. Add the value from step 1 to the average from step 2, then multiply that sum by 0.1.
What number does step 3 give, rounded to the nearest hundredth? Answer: 2.53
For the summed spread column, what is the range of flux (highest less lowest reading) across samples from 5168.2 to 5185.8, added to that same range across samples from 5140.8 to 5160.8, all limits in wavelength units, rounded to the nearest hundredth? 1.80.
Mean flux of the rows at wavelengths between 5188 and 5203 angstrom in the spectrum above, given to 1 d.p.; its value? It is 12.3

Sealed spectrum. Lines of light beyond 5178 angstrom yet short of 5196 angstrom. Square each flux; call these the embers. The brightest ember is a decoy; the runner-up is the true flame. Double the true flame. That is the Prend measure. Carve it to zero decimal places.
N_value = 298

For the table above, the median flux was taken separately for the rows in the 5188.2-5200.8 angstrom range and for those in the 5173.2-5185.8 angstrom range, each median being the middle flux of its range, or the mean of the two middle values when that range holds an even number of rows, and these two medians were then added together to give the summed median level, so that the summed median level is 24.3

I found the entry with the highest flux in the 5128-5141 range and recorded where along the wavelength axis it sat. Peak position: 5132.0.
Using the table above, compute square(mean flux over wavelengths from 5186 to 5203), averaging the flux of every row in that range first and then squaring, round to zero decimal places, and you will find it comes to 151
